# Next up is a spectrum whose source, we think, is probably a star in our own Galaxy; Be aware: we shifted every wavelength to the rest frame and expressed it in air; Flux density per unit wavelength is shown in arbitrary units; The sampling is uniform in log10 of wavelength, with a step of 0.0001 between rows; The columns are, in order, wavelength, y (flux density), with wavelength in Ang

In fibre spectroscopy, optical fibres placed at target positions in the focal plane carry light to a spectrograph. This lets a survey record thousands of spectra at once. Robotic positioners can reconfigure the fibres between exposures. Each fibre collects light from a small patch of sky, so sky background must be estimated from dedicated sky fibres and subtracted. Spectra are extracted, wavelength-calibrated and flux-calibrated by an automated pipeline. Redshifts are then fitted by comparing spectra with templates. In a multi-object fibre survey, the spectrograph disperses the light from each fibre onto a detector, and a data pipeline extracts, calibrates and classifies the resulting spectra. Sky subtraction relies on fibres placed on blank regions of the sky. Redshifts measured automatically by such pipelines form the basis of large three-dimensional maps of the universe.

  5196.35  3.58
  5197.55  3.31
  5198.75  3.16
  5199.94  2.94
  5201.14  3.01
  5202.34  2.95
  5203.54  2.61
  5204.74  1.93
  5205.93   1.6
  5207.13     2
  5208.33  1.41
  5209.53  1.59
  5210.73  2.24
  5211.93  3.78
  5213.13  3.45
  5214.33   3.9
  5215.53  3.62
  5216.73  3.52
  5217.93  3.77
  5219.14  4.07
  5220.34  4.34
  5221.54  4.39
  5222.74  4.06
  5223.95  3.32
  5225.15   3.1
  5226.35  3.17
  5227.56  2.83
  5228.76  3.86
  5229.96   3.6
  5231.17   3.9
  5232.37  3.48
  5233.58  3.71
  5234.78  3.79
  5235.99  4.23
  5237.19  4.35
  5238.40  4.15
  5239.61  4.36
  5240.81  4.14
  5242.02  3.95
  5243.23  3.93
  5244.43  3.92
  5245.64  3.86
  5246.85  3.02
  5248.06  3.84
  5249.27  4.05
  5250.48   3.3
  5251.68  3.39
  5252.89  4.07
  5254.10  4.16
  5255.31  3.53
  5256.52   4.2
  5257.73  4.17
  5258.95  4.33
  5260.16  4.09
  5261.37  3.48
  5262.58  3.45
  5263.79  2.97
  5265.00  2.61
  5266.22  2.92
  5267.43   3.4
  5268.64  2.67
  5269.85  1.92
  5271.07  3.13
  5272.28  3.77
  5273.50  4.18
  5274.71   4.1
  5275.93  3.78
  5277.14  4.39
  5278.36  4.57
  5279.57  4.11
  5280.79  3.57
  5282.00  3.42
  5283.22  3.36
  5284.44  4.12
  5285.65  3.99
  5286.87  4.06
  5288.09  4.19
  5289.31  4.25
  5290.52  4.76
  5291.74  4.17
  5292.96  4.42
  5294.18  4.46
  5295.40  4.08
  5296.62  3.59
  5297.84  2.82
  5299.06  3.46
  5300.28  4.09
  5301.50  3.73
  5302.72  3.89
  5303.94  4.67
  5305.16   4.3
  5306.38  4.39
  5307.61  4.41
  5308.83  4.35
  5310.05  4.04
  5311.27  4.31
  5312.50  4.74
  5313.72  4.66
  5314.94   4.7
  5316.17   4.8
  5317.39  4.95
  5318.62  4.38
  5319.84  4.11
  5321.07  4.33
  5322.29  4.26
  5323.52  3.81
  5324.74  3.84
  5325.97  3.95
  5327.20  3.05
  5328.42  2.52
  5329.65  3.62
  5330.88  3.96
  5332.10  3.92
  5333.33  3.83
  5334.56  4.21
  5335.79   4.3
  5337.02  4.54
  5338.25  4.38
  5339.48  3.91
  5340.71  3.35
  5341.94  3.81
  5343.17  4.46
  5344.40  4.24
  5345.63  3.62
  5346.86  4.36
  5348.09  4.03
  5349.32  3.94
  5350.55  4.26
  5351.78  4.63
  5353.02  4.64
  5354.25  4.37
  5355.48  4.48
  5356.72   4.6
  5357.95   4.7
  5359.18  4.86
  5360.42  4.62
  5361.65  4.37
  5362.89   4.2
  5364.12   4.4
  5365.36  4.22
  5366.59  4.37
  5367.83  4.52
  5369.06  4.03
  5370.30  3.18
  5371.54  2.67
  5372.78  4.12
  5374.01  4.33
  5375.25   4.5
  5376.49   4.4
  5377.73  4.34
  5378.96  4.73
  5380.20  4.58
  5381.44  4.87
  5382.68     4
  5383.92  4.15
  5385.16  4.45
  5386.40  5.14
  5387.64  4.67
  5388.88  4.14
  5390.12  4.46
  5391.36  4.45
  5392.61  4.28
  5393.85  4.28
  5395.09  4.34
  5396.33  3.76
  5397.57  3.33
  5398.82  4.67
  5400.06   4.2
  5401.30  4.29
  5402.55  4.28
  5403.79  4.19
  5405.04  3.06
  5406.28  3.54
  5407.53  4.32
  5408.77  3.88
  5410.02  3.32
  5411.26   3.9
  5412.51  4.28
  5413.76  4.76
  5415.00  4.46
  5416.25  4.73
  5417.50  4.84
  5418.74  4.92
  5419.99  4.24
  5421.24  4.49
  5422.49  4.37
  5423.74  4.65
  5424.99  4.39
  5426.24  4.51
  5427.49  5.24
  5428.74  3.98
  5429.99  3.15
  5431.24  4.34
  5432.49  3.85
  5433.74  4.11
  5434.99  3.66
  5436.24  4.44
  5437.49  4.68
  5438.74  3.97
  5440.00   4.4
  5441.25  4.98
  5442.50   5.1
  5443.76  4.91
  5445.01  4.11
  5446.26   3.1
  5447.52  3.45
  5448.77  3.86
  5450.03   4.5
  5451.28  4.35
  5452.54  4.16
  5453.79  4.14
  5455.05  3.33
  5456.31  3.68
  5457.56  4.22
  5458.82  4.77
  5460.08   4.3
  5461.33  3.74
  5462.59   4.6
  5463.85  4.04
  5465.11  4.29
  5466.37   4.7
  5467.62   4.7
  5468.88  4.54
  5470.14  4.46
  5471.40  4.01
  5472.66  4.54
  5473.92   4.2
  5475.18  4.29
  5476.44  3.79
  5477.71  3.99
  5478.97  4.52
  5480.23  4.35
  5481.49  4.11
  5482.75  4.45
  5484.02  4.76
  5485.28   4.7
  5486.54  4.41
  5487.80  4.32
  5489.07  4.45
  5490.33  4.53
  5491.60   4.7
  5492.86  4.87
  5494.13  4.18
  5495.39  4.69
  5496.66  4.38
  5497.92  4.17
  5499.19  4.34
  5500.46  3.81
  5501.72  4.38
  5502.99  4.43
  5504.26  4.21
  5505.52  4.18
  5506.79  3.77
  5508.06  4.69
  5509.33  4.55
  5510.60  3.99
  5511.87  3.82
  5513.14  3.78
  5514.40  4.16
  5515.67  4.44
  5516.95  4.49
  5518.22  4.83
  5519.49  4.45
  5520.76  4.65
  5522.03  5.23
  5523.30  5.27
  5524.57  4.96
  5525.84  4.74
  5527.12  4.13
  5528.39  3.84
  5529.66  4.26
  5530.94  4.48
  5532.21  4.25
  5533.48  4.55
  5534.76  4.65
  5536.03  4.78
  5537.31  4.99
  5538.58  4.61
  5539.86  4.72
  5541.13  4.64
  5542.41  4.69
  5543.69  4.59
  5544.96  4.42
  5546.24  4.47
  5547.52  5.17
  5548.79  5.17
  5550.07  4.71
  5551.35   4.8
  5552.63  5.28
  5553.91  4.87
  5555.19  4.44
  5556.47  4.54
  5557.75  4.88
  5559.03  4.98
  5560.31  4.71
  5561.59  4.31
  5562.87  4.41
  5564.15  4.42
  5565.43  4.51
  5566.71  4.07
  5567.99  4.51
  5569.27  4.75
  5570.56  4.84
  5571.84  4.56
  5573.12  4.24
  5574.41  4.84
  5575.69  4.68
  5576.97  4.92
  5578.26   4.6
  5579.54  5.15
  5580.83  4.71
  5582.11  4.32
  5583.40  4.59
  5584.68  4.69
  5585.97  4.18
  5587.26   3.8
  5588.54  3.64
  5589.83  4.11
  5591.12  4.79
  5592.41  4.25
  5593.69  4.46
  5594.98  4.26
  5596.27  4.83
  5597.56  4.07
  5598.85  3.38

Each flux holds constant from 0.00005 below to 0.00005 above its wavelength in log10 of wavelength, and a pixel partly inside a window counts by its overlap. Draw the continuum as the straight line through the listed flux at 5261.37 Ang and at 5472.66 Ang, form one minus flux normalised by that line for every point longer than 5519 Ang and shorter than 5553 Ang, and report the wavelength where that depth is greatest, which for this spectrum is 5528.39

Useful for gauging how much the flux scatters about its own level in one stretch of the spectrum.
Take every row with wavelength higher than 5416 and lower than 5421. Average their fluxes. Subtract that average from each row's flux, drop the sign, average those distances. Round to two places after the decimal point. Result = 0.22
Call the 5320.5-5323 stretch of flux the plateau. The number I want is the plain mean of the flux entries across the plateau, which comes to 4.3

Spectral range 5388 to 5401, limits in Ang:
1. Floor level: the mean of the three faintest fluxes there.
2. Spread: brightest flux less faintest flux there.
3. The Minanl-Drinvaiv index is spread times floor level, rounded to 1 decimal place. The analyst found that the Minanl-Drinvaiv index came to 5.0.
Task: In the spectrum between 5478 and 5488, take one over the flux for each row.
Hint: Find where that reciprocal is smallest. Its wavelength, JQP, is 5484.02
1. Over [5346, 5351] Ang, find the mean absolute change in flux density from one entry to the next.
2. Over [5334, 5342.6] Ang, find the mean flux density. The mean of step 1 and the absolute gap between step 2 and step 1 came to 2.04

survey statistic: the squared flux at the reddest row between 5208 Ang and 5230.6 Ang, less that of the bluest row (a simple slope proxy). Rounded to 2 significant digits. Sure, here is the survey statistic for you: 11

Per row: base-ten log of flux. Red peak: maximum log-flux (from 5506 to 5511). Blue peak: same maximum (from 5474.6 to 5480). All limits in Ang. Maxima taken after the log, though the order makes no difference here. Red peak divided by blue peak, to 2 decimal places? 1.02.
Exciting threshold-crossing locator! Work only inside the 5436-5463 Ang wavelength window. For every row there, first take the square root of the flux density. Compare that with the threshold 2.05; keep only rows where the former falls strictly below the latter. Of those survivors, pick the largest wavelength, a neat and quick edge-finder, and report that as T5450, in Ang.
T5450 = 5461.33 Ang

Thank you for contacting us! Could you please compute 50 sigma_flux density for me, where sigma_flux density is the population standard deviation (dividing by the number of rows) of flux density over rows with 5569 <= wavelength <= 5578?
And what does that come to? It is 10.7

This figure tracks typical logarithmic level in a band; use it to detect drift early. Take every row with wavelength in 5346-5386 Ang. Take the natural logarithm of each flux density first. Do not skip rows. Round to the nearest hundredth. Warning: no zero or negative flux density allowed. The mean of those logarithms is 1.45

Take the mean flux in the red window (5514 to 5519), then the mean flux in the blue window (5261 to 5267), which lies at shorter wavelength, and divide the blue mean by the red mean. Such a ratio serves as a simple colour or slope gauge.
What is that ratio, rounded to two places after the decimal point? 0.69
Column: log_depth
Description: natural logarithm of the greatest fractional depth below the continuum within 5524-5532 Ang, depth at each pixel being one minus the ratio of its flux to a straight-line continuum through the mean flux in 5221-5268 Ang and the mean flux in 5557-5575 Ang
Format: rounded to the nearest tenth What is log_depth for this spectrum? -2.0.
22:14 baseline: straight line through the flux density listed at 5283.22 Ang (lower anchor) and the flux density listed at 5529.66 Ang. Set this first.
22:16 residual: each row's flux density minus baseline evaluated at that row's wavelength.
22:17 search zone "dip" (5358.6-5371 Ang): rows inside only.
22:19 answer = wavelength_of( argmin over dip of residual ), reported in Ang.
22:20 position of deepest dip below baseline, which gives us 5370.30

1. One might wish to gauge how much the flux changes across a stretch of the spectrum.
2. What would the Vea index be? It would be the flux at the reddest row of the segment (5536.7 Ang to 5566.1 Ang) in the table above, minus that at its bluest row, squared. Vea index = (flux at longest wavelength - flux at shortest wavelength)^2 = 0.23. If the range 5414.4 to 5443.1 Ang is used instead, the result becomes 0.41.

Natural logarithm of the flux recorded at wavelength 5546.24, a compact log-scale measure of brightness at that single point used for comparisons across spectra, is 1.50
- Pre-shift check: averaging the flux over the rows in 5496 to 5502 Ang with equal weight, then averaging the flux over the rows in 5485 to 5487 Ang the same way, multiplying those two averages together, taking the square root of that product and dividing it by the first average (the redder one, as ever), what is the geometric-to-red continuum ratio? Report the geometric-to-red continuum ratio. 1.04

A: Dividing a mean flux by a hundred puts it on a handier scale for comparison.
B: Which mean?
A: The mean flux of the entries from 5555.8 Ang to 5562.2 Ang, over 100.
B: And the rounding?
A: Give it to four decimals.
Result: 0.0468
